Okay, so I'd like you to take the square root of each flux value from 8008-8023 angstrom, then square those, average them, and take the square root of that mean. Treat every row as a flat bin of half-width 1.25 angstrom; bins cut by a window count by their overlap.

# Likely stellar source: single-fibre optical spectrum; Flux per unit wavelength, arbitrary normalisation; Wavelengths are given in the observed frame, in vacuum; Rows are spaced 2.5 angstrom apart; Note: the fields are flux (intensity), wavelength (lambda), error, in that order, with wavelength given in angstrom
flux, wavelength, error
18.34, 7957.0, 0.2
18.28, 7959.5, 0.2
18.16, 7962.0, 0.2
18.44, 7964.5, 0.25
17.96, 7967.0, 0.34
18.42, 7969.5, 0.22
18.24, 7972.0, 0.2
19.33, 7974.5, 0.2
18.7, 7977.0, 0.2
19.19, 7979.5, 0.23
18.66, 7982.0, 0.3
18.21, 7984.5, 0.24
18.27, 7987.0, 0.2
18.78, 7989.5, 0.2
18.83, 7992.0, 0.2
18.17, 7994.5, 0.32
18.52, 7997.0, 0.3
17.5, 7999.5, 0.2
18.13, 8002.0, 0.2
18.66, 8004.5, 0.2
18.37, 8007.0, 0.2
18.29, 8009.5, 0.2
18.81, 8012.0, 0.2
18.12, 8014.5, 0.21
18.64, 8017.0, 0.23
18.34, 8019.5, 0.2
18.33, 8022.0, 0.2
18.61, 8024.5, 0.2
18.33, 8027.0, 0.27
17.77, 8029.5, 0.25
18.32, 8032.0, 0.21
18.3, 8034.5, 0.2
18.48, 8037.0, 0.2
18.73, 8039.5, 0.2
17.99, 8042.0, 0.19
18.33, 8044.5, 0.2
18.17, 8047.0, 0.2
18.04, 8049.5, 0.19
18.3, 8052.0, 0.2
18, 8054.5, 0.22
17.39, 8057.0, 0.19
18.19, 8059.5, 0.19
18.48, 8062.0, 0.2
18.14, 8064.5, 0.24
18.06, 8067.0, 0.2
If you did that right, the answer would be 4.29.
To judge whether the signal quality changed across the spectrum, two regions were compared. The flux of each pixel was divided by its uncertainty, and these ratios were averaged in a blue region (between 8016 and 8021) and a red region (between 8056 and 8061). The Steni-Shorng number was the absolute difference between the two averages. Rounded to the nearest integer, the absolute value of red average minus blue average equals 7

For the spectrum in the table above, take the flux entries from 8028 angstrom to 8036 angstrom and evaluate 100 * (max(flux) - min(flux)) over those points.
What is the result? 55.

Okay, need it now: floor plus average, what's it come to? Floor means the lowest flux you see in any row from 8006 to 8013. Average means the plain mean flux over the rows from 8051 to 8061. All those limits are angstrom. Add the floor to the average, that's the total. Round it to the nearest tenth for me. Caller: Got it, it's 36.3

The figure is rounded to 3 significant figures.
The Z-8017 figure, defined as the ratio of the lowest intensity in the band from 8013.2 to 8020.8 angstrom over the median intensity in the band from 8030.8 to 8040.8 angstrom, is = 0.985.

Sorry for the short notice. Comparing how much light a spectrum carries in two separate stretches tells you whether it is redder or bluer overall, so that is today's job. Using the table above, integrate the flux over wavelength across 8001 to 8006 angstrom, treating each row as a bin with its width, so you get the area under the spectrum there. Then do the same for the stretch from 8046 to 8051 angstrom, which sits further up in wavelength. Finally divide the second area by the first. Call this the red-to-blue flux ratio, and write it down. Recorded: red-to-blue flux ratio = 0.984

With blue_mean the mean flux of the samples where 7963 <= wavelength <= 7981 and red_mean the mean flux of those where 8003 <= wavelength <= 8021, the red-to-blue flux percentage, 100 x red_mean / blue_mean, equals 99.2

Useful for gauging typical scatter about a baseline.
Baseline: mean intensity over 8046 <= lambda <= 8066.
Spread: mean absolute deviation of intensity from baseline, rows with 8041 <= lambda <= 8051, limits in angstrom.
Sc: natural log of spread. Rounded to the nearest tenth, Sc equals -2.1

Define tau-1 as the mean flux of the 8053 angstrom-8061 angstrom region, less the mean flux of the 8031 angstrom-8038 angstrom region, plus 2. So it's 1.5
